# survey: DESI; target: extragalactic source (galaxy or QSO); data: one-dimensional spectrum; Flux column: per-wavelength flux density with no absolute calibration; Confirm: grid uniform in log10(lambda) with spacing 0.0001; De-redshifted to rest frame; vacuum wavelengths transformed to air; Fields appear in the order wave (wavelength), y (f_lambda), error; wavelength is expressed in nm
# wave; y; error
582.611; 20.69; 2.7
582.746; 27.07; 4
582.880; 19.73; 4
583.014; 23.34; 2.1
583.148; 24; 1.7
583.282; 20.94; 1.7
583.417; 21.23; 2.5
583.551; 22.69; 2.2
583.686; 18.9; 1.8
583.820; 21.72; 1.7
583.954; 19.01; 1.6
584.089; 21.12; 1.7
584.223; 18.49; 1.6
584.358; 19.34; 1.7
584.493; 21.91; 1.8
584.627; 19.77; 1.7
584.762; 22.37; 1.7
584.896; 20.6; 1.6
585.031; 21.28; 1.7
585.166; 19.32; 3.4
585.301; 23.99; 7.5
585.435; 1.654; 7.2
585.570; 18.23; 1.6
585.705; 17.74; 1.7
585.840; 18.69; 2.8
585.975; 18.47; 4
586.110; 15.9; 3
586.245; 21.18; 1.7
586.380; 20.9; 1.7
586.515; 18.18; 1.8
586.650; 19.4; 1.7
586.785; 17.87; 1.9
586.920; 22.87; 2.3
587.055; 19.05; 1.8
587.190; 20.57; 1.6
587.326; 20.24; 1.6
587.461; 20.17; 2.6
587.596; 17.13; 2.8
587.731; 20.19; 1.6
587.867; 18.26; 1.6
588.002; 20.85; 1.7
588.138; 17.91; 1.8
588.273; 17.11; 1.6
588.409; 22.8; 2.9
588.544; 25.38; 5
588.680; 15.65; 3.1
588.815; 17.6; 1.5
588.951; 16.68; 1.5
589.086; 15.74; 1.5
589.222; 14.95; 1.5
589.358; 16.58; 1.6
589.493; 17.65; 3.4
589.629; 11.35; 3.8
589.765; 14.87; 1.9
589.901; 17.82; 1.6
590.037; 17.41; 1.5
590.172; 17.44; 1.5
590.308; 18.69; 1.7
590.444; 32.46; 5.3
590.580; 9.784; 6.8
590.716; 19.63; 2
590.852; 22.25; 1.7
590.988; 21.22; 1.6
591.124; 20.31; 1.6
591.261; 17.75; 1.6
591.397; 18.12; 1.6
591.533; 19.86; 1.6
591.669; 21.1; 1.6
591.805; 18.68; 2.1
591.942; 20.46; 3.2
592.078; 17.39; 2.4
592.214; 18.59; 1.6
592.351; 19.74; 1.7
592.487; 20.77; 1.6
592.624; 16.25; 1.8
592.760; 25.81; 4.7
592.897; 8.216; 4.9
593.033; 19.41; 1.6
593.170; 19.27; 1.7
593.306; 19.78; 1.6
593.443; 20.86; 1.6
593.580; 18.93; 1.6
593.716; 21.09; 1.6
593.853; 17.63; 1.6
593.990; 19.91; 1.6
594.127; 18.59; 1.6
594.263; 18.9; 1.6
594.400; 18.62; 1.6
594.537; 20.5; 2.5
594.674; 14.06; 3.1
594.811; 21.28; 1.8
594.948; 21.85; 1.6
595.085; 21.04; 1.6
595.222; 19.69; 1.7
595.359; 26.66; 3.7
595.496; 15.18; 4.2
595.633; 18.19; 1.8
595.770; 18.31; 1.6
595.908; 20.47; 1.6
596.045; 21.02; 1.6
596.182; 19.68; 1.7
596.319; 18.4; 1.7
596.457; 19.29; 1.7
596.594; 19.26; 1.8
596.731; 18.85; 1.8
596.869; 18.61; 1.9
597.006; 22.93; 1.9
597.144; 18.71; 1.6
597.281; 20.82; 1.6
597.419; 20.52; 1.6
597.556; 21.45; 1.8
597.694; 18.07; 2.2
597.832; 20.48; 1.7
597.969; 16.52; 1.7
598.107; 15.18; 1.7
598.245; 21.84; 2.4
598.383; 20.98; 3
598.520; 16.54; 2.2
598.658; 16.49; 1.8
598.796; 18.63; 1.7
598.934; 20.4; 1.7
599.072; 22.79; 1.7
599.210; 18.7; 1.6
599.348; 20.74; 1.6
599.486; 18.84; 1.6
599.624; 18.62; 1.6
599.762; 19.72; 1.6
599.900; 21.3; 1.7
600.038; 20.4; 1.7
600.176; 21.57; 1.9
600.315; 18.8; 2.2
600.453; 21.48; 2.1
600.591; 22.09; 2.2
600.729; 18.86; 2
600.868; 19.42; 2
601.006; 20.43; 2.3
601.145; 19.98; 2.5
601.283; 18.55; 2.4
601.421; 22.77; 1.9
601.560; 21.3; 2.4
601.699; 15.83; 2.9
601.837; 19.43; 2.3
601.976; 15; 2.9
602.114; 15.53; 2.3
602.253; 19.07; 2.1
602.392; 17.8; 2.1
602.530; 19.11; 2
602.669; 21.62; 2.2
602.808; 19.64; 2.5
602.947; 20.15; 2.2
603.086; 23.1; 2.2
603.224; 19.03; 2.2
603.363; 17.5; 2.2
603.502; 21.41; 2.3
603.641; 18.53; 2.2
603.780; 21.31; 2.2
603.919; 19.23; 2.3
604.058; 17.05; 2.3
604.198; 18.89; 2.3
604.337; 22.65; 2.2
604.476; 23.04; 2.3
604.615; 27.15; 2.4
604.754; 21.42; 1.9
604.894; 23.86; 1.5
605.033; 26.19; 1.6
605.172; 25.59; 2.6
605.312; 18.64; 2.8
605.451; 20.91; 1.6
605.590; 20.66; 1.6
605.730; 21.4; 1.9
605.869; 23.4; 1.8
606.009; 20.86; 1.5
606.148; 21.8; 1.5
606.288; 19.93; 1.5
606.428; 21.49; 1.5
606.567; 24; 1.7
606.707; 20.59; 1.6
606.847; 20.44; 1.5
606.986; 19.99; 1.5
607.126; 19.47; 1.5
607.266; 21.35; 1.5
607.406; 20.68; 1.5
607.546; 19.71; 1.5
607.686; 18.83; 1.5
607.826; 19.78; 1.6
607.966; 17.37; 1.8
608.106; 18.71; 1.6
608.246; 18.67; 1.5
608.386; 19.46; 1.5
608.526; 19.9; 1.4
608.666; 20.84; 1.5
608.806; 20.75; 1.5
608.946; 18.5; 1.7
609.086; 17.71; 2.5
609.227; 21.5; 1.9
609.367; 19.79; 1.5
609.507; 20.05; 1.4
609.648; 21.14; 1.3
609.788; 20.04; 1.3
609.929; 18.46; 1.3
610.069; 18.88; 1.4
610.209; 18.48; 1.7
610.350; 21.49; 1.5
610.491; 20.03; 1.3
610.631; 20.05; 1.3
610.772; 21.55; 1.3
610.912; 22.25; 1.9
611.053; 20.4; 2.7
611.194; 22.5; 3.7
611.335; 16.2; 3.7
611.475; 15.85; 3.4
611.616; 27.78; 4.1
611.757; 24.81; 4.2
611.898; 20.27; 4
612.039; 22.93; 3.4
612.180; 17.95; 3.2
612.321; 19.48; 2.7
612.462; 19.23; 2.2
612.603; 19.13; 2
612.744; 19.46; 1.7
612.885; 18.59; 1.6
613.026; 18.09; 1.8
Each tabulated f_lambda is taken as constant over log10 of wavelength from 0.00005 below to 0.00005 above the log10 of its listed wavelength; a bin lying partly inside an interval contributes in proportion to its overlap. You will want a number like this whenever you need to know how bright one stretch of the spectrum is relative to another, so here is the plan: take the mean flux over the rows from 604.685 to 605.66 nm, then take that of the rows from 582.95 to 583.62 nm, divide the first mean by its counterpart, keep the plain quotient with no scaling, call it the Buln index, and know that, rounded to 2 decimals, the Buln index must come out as 1.00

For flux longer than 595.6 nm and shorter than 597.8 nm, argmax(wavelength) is 597.006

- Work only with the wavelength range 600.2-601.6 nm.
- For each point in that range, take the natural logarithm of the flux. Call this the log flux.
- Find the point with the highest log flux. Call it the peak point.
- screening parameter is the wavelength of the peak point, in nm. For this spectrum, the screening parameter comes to 601.421 nm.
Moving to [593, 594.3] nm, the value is 593.716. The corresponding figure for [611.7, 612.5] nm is 611.757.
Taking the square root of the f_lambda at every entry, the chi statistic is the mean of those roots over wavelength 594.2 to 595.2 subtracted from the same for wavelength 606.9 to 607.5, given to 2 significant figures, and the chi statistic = 0.11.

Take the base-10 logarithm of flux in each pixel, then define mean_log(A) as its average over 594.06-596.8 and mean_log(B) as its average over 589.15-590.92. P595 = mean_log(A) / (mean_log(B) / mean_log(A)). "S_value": 1.34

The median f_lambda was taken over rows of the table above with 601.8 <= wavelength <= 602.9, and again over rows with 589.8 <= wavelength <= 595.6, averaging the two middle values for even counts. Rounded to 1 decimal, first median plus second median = 38.6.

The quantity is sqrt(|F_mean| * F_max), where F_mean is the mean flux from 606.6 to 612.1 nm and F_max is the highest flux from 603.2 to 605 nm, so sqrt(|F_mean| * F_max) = 23.4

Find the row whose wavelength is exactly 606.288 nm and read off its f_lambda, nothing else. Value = 19.93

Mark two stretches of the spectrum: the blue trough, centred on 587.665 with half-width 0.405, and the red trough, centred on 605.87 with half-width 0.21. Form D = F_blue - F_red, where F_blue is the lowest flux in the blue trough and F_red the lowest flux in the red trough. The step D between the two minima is -3.7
